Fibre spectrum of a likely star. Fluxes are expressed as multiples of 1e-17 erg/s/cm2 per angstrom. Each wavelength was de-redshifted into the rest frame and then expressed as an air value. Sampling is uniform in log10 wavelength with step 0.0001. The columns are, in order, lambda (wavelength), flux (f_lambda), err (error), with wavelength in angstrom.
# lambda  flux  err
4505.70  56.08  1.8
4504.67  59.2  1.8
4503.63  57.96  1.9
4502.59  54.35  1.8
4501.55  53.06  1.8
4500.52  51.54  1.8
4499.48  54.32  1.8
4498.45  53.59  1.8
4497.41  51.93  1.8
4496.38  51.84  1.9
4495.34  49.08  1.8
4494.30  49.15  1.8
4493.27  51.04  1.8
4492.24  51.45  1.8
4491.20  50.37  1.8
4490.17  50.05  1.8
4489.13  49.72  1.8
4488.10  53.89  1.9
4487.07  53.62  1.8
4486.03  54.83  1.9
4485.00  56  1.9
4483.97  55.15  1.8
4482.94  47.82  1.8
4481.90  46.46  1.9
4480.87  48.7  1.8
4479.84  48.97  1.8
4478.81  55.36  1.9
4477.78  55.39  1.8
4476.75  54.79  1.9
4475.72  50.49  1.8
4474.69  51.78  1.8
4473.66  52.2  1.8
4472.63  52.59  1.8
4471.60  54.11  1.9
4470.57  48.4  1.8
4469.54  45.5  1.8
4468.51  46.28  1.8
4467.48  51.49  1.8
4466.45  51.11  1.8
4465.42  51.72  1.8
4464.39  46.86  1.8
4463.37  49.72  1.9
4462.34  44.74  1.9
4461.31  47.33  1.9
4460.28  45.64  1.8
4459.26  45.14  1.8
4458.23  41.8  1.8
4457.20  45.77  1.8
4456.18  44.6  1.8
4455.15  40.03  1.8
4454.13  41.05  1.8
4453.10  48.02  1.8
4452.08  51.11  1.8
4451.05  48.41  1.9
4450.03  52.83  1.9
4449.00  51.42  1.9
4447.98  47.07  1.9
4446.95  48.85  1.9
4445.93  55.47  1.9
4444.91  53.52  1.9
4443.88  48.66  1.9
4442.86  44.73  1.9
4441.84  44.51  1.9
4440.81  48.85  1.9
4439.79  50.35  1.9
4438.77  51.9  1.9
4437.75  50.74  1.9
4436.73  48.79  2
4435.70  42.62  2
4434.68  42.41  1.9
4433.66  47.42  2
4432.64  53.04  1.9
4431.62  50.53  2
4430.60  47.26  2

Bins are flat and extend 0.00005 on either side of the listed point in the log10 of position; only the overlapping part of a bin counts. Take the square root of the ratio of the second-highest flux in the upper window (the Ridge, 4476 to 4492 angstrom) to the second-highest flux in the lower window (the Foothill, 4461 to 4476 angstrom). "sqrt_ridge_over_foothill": 1.03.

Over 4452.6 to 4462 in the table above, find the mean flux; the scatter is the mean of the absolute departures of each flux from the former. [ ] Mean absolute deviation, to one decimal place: 2.3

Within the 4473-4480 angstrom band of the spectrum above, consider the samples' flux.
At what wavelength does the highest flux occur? 4477.78 angstrom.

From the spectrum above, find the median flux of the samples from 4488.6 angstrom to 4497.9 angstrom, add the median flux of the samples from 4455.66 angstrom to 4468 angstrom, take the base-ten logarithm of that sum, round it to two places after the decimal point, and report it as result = 1.99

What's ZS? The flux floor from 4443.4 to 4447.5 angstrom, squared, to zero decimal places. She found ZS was 2368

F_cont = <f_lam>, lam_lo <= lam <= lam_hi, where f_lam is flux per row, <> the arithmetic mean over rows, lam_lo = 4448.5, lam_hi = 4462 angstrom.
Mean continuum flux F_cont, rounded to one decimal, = 46.4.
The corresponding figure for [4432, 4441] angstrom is 48.5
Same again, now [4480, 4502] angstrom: 51.6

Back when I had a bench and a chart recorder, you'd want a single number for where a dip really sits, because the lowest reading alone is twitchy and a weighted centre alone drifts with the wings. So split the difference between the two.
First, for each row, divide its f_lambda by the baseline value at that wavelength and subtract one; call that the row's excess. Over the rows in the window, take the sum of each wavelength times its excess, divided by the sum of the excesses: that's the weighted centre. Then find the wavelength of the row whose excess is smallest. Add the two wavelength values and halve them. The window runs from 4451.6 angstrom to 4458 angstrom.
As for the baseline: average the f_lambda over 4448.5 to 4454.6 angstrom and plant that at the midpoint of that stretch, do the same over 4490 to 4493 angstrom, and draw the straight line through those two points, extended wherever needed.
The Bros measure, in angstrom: 4455.3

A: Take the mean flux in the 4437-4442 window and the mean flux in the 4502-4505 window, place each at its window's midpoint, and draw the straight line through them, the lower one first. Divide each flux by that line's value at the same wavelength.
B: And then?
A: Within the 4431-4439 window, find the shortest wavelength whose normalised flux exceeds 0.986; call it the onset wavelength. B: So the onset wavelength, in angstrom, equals 4431.62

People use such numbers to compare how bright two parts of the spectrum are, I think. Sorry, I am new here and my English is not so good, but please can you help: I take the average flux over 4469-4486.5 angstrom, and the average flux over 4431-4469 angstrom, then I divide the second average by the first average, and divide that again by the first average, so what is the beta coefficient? 0.0180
